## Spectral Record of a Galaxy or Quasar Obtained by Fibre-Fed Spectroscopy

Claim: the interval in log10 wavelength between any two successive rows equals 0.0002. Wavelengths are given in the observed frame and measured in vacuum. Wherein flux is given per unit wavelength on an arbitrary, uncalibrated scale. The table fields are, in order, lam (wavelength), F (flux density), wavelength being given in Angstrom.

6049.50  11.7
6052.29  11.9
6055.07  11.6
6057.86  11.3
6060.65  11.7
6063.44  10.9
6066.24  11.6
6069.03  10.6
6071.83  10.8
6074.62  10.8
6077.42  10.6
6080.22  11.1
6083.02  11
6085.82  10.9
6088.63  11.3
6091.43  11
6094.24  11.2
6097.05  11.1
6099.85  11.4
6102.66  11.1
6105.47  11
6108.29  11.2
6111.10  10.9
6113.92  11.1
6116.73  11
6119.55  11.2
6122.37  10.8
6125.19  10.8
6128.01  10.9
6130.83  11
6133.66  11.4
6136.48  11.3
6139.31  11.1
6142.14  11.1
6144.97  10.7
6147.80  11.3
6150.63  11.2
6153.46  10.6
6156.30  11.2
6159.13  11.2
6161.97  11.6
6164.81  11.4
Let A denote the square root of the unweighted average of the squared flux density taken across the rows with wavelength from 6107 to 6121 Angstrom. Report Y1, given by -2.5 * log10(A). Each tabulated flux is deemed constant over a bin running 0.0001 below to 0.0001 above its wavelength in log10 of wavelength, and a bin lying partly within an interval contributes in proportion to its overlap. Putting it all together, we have -2.61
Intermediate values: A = 11.08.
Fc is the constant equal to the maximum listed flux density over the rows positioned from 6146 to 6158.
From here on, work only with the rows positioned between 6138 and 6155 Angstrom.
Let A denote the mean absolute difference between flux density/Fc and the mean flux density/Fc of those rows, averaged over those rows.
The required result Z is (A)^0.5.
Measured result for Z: 0.144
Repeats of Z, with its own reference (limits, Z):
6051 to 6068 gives 0.154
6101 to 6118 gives 0.086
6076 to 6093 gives 0.117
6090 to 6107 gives 0.099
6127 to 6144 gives 0.113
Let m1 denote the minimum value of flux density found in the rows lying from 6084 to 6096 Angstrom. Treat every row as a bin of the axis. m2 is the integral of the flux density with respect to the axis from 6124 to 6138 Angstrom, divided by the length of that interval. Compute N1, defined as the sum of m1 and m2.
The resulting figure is 21.98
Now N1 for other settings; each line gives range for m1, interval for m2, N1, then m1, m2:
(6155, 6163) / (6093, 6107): 22.36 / 11.2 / 11.2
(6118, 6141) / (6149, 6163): 21.95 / 10.8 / 11.2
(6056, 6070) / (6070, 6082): 21.42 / 10.6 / 10.8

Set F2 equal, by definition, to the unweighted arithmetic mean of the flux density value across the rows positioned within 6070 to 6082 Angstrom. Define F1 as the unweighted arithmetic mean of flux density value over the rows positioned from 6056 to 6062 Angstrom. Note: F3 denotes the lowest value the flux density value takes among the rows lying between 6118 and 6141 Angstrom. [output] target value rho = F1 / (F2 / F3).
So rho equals 11.5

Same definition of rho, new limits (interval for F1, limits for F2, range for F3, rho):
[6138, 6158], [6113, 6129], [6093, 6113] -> 11.0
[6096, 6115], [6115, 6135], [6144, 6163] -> 10.7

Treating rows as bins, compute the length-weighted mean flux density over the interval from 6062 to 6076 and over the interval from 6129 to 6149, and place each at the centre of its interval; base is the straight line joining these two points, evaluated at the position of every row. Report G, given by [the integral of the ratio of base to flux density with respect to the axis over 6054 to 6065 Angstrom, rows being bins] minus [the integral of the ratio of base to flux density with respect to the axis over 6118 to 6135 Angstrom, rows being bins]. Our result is -7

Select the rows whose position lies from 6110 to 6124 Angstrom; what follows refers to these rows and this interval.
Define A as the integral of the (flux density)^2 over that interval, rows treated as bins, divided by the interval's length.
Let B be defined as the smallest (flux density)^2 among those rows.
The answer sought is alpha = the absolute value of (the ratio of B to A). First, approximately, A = 121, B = 117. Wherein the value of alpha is 0.964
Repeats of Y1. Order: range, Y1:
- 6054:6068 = -2.64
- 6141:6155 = -2.60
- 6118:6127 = -2.60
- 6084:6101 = -2.62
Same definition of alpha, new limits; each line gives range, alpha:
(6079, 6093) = 0.971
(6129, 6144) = 0.972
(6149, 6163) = 0.903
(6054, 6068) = 0.915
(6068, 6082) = 0.965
